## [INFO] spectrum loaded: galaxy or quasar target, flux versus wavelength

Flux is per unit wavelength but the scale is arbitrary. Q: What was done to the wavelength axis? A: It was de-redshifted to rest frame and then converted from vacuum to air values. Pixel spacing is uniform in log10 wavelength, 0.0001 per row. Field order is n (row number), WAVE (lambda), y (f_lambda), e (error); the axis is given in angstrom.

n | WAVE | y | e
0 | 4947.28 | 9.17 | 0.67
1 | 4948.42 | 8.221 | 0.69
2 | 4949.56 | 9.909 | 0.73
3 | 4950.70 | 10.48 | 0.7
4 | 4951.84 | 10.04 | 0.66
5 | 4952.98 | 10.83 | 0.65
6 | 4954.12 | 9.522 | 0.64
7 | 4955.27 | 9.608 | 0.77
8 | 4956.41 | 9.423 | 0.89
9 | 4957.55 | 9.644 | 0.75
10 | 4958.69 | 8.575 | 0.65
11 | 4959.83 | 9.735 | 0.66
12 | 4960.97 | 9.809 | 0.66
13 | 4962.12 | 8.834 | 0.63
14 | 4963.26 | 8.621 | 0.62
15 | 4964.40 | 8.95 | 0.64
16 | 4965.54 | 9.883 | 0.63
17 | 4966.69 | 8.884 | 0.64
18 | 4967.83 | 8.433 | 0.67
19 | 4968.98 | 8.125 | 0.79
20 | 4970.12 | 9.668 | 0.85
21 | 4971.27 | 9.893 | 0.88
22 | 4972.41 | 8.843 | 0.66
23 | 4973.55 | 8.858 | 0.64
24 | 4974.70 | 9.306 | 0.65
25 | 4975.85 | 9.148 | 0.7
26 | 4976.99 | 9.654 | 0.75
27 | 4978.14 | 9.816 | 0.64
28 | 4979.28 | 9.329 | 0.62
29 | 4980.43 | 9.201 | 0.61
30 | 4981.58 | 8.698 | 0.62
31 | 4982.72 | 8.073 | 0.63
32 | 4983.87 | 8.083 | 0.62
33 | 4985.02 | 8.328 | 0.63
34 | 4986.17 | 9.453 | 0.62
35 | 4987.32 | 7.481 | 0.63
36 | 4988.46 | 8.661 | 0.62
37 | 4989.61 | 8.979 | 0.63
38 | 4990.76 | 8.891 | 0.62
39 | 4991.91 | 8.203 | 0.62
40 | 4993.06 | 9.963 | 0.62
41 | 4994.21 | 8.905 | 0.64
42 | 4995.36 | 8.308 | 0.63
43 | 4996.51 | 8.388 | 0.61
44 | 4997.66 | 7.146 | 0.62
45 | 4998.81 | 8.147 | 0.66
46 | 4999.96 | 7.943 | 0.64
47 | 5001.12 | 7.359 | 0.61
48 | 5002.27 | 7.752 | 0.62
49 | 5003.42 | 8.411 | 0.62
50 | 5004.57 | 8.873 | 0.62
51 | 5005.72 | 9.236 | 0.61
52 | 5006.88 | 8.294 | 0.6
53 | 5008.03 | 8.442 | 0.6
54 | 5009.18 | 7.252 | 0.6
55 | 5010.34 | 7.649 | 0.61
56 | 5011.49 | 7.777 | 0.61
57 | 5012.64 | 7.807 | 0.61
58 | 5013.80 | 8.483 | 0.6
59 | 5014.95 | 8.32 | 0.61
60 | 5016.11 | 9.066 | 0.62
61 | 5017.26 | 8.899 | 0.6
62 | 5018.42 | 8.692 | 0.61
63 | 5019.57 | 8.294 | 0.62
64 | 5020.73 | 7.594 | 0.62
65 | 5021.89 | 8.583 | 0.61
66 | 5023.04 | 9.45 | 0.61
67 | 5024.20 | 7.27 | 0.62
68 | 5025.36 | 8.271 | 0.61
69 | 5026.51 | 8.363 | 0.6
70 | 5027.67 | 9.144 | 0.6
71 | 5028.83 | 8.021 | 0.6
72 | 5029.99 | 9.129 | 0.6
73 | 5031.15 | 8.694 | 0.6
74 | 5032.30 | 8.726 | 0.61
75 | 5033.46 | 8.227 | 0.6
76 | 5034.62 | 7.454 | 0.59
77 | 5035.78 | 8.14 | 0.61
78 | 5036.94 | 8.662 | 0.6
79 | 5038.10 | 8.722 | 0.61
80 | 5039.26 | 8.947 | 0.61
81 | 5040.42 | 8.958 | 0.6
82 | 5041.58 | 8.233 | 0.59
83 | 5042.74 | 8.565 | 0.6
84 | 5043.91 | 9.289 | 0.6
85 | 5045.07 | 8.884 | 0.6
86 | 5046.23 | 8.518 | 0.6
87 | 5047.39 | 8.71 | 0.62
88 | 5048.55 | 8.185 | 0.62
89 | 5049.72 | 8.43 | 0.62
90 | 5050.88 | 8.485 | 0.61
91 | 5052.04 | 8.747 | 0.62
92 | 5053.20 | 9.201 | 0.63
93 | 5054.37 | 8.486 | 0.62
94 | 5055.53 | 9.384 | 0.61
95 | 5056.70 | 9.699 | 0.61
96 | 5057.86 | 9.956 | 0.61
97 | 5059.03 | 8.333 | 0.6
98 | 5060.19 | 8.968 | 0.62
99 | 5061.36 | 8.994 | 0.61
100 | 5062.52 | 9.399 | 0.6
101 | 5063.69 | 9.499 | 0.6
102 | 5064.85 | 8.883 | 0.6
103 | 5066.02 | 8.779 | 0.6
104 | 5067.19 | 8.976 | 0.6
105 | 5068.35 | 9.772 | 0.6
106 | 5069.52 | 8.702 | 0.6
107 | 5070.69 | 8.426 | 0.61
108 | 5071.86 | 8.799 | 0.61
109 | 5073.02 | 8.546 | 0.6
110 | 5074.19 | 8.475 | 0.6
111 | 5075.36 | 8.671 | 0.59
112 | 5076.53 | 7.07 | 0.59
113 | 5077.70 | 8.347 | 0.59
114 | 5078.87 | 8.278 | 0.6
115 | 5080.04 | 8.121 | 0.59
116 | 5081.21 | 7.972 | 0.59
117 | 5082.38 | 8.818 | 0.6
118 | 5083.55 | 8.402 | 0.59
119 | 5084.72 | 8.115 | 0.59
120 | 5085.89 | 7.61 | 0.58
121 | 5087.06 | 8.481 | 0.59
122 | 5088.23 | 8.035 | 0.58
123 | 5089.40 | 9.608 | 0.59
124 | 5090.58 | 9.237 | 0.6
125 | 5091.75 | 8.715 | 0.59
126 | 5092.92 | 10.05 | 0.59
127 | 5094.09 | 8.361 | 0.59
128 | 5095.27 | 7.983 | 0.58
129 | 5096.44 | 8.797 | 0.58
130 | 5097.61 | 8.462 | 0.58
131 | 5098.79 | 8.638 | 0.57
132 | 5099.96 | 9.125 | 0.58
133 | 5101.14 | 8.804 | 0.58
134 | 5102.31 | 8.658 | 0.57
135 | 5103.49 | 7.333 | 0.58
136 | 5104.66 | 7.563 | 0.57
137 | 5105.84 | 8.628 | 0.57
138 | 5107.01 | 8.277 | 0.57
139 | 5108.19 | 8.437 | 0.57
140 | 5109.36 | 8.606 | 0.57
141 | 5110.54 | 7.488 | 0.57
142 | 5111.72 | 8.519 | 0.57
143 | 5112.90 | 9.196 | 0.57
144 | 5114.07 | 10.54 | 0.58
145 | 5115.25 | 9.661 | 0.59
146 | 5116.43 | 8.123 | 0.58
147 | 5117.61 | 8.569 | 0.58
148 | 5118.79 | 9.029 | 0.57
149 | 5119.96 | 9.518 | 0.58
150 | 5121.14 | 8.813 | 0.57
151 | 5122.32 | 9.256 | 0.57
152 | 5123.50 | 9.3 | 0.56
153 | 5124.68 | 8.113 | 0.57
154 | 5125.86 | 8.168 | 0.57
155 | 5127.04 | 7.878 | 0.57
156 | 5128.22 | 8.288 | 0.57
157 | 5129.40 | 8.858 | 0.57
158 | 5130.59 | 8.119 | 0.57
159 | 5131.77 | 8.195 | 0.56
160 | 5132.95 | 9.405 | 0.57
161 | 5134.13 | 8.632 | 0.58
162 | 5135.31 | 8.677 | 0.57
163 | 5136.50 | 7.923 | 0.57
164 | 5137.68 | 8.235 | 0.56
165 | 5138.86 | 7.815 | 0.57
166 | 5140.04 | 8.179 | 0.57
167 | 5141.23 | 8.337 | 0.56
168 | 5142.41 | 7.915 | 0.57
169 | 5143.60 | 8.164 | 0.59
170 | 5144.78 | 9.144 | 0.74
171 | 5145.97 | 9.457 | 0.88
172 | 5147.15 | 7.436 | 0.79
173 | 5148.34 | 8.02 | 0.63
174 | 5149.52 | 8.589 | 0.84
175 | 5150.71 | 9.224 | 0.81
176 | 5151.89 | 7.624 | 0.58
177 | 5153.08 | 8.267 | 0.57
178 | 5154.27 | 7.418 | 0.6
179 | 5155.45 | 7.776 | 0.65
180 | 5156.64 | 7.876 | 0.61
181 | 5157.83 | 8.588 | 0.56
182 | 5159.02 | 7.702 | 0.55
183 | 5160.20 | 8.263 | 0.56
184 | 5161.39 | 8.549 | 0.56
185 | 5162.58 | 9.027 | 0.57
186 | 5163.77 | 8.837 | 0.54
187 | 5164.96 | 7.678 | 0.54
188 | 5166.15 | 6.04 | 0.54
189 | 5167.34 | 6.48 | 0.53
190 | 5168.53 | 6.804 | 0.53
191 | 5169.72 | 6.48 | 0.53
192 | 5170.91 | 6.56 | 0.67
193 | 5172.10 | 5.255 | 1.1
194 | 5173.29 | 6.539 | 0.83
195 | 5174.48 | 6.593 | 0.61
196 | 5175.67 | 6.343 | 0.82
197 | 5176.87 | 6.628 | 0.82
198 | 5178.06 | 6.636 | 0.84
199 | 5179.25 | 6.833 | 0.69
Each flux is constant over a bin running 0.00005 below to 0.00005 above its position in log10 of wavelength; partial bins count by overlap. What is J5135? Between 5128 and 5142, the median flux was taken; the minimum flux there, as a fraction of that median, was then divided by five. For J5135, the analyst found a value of 0.189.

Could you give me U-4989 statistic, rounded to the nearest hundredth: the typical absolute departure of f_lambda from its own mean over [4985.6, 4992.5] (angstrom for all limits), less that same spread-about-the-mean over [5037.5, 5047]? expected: 0.26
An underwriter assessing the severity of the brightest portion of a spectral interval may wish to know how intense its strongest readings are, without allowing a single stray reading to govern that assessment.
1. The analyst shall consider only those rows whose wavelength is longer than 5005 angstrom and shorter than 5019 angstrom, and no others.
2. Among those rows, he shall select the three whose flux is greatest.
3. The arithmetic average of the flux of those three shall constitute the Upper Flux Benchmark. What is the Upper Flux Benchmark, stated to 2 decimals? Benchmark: 9.07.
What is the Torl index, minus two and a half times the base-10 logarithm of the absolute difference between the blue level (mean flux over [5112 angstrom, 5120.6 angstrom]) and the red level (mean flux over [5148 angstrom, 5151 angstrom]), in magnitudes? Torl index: 0.5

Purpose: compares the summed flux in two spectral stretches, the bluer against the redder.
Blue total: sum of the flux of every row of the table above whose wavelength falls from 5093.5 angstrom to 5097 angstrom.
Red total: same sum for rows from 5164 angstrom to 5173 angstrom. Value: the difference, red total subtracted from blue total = -20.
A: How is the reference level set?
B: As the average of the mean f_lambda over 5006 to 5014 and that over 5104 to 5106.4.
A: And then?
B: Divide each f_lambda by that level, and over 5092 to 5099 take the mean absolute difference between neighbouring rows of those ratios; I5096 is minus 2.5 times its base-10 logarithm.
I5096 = 2.7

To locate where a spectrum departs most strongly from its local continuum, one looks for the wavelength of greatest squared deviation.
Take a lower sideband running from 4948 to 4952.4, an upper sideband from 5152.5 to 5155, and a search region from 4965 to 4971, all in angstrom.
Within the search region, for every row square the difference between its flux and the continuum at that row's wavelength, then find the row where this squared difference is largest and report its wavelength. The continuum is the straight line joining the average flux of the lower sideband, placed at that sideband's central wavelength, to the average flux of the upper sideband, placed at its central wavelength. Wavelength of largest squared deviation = 4968.98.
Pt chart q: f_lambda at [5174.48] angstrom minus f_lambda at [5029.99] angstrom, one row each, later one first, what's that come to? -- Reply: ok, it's -2.5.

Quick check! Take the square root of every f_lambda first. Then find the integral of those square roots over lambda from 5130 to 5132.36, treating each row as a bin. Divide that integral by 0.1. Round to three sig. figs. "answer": 67.5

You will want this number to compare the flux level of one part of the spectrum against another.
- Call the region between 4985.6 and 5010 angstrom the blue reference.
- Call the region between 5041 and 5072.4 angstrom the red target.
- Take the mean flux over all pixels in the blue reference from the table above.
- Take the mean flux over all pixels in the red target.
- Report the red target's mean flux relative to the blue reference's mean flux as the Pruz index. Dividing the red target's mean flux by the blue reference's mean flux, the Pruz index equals 1.06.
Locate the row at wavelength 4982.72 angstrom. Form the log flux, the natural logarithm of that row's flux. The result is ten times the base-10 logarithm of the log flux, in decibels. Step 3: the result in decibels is 3.20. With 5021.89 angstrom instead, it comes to 3.32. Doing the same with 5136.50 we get 3.16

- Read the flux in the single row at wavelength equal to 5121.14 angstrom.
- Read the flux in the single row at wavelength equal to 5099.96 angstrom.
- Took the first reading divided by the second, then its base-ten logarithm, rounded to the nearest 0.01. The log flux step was -0.02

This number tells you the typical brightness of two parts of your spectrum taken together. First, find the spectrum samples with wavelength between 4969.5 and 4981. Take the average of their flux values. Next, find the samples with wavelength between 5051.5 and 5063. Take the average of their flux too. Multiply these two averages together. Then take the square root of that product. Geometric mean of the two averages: 9.24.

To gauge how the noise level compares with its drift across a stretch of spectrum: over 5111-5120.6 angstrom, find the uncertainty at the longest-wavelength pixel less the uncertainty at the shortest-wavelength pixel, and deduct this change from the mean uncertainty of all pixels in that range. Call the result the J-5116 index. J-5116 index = 0.57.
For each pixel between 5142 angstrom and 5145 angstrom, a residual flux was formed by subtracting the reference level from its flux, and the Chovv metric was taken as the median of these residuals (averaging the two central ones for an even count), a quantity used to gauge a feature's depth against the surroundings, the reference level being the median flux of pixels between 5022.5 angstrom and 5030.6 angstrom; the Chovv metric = -0.20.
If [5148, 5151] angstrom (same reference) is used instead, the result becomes 0.23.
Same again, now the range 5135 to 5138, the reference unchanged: -0.13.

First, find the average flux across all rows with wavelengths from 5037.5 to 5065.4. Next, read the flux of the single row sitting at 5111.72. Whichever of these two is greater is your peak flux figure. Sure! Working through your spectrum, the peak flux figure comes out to 8.9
